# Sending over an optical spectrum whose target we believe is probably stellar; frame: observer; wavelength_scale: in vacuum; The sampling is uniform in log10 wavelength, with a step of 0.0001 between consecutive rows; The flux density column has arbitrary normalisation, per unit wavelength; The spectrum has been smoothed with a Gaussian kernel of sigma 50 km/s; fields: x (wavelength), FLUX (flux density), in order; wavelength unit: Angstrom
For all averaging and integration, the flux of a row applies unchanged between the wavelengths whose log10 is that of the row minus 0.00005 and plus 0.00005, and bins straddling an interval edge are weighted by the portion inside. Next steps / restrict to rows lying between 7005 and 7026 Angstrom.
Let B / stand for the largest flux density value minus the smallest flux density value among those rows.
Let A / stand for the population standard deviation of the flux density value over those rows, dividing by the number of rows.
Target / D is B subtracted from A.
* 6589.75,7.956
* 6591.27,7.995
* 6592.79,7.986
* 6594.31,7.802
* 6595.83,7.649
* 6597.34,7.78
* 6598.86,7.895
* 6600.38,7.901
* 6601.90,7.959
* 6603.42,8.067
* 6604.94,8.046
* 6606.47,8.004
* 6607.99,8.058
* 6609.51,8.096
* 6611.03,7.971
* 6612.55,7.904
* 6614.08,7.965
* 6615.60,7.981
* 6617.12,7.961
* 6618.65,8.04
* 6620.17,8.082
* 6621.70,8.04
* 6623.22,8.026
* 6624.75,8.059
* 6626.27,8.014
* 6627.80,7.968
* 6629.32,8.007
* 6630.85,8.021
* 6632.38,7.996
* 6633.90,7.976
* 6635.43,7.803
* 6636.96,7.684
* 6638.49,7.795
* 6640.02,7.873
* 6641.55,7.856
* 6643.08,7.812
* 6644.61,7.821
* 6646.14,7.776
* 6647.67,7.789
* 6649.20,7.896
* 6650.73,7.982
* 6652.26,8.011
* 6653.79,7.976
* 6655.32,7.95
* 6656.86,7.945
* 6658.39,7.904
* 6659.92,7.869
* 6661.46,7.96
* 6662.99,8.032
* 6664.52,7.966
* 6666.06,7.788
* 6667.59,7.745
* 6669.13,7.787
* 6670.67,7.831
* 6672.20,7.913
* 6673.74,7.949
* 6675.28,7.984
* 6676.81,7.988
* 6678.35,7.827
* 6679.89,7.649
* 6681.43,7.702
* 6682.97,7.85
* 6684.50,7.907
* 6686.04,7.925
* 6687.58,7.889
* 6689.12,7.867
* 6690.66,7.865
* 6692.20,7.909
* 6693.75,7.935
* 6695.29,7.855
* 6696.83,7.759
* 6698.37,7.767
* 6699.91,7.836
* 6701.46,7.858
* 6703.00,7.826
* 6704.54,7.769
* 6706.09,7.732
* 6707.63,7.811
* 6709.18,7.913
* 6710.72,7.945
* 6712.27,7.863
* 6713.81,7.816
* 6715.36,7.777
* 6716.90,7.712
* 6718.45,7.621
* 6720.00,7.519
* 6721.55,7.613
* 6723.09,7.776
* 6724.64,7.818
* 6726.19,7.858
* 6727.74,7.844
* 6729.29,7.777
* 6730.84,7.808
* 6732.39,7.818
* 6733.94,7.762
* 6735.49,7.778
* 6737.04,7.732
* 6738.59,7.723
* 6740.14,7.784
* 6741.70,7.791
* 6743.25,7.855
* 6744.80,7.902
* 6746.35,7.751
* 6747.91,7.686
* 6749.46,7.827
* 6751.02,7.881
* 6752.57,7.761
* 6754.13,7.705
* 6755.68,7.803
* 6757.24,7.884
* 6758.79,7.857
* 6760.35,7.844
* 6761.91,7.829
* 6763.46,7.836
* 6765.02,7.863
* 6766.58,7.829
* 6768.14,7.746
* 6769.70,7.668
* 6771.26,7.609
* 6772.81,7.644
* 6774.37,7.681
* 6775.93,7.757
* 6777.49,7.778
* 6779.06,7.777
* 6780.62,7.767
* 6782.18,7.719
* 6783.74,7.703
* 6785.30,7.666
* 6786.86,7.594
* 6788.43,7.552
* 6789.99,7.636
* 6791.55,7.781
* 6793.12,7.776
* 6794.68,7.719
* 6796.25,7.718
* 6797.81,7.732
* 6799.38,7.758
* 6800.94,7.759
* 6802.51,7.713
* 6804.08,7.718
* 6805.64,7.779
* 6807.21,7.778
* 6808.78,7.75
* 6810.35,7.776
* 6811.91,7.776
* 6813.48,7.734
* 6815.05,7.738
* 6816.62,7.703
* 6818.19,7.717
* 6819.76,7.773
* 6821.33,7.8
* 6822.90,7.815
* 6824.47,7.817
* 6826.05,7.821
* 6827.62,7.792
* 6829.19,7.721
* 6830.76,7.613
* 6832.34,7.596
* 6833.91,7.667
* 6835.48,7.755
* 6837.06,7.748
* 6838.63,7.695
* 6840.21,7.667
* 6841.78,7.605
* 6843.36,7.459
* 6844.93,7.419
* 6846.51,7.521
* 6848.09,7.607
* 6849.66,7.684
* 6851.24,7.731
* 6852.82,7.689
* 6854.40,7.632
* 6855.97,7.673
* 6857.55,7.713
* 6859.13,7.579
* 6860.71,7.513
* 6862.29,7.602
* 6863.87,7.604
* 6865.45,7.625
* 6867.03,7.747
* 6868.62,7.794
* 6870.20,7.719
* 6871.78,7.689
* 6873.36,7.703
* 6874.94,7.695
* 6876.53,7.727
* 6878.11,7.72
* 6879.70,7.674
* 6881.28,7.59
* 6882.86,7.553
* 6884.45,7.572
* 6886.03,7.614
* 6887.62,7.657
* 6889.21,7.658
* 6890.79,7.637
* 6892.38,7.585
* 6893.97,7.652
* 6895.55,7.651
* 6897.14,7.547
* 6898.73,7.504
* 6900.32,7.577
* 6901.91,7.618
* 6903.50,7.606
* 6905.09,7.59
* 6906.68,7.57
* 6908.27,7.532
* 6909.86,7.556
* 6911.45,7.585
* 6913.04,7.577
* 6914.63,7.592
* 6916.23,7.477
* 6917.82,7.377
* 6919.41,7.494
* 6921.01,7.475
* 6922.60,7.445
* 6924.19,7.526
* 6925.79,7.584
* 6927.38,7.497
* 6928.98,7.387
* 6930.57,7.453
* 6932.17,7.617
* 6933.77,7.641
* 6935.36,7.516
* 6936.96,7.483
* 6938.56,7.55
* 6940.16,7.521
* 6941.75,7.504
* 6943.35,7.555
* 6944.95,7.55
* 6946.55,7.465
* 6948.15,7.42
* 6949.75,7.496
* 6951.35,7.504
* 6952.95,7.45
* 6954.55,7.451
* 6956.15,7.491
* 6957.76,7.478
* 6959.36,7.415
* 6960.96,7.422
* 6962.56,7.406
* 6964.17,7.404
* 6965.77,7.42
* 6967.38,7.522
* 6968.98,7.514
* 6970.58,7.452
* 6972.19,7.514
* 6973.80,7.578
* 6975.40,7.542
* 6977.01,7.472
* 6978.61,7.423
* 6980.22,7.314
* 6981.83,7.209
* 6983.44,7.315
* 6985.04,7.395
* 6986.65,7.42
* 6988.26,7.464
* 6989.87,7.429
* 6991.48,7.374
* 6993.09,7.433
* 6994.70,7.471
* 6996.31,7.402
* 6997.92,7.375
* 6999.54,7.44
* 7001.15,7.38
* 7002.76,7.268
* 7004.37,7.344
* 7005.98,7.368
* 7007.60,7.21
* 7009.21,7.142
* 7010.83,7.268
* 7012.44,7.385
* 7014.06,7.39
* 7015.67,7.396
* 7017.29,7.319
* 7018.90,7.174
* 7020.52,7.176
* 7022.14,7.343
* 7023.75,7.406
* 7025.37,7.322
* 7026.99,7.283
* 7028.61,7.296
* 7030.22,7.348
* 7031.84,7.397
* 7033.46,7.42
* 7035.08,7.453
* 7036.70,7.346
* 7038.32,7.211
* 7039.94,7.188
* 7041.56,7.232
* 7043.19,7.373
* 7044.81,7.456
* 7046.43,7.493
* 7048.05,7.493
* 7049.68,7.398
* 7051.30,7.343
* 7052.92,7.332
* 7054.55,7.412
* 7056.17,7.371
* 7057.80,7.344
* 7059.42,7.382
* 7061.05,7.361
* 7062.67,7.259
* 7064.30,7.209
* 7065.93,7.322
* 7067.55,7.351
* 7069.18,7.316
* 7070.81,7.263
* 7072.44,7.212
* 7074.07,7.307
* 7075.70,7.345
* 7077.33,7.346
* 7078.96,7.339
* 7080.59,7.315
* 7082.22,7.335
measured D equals -0.173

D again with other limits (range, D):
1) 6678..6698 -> -0.202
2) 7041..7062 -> -0.193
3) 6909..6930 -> -0.145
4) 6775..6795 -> -0.156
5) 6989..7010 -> -0.237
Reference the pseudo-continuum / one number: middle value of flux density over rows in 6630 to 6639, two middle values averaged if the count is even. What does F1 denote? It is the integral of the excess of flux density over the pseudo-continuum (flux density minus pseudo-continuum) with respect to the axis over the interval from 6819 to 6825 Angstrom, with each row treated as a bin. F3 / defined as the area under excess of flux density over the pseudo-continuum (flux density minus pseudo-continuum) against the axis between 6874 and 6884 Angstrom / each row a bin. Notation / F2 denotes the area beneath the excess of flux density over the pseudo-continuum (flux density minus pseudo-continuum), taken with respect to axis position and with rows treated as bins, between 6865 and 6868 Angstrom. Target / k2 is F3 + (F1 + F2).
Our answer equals -3.4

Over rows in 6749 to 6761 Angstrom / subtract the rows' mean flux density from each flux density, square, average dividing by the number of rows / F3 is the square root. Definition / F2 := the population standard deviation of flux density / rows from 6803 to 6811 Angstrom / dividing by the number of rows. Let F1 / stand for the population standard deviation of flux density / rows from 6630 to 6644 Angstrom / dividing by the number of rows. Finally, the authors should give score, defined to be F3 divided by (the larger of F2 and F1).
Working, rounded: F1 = 0.10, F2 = 0.024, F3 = 0.058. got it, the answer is 0.55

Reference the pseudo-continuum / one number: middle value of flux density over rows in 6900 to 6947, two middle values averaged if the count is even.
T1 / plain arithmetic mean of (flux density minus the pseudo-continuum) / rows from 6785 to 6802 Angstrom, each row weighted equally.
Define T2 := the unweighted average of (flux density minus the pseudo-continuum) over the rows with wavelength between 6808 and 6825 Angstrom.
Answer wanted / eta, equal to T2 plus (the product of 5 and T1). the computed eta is 1.0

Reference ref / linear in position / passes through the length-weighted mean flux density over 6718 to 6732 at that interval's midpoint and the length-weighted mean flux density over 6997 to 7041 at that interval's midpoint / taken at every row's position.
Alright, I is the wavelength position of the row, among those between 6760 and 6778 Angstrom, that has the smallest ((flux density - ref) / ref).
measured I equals 6771.26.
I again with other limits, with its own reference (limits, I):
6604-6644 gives 6636.96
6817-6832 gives 6830.76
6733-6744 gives 6738.59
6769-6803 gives 6788.43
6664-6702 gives 6679.89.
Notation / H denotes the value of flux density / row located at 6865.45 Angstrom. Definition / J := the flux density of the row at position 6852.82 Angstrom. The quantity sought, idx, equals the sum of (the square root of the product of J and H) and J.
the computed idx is 15.3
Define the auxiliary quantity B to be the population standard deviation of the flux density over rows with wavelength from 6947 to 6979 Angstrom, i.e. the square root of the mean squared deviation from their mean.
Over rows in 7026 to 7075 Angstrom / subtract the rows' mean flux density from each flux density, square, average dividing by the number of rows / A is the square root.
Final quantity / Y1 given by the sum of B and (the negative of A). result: -0.033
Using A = 0.082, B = 0.049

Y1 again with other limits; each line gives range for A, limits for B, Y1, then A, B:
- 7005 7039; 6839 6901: -0.007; 0.088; 0.081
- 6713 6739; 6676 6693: 0.005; 0.088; 0.094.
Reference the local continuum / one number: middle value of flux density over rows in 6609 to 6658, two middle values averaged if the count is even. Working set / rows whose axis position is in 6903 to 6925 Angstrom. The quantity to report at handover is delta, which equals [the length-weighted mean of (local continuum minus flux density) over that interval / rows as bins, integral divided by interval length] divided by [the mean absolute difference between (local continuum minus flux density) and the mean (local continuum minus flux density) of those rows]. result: 8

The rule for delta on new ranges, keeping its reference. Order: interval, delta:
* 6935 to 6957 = 15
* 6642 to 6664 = 1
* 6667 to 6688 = 1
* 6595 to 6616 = 0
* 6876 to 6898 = 7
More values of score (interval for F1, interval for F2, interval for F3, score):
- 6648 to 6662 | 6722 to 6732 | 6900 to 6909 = 0.64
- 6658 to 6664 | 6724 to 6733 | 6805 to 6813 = 0.18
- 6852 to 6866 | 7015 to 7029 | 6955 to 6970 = 0.58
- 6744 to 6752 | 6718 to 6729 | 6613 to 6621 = 0.38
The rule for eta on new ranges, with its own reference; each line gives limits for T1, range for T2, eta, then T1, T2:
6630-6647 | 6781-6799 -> 1.7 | 0.3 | 0.15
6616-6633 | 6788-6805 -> 2.6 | 0.5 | 0.17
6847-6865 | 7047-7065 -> 0.3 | 0.1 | -0.19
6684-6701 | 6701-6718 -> 1.9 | 0.3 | 0.28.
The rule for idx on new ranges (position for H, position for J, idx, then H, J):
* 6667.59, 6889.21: 15.4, 7.745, 7.658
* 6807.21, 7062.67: 14.8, 7.778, 7.259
